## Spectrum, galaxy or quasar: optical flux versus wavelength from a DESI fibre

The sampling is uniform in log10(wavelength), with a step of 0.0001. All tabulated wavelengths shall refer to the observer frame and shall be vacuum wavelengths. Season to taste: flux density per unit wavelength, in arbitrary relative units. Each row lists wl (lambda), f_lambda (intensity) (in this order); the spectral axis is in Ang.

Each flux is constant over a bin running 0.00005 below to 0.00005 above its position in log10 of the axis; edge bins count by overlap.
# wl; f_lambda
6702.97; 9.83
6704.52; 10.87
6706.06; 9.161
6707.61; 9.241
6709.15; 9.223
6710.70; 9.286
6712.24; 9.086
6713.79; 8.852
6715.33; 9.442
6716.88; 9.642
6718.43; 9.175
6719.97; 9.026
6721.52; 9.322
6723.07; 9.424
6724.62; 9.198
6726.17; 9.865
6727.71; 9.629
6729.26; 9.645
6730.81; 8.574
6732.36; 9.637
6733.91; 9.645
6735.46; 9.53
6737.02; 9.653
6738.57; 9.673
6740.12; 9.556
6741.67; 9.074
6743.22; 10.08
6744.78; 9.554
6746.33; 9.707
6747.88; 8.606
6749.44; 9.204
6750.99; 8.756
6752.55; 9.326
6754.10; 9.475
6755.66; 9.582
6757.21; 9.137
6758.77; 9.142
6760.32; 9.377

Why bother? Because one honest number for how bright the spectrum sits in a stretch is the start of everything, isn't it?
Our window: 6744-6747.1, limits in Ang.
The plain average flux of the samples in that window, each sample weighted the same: 9.63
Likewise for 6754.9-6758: 9.36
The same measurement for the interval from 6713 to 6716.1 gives 9.15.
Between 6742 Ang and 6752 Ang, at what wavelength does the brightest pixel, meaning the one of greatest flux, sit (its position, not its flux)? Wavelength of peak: 6743.22 Ang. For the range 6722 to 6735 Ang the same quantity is 6726.17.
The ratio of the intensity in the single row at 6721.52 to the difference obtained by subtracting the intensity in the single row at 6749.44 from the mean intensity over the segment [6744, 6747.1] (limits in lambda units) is 22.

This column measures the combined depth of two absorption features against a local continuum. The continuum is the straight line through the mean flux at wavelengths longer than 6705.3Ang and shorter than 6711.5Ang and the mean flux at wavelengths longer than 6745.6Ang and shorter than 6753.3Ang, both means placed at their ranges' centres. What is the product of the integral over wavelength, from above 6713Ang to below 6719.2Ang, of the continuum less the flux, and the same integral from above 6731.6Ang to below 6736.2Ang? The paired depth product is 0.9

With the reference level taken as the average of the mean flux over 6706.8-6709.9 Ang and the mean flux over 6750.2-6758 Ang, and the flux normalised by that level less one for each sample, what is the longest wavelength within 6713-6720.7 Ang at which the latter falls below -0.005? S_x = 6719.97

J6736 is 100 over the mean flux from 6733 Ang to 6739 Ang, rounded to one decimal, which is 10.4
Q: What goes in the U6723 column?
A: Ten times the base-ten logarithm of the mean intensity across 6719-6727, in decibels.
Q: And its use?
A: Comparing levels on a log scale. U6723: 9.72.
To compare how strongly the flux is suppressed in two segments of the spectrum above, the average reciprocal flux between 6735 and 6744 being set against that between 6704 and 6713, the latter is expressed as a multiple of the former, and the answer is 1.02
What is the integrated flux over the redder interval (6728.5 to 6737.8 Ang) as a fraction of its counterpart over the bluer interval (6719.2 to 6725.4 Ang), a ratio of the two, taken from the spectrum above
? 1.5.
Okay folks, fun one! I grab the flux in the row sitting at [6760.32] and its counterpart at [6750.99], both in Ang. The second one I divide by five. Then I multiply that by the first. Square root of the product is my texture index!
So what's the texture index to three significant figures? 4.05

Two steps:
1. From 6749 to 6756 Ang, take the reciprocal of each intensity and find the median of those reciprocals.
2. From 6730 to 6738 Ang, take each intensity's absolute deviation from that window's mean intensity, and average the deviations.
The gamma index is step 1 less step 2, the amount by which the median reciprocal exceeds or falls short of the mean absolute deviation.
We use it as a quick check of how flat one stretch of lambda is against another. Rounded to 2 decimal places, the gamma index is -0.23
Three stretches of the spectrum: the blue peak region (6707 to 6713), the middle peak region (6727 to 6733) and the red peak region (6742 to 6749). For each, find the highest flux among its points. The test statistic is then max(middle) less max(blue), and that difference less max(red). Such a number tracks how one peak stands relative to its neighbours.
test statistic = -9.7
